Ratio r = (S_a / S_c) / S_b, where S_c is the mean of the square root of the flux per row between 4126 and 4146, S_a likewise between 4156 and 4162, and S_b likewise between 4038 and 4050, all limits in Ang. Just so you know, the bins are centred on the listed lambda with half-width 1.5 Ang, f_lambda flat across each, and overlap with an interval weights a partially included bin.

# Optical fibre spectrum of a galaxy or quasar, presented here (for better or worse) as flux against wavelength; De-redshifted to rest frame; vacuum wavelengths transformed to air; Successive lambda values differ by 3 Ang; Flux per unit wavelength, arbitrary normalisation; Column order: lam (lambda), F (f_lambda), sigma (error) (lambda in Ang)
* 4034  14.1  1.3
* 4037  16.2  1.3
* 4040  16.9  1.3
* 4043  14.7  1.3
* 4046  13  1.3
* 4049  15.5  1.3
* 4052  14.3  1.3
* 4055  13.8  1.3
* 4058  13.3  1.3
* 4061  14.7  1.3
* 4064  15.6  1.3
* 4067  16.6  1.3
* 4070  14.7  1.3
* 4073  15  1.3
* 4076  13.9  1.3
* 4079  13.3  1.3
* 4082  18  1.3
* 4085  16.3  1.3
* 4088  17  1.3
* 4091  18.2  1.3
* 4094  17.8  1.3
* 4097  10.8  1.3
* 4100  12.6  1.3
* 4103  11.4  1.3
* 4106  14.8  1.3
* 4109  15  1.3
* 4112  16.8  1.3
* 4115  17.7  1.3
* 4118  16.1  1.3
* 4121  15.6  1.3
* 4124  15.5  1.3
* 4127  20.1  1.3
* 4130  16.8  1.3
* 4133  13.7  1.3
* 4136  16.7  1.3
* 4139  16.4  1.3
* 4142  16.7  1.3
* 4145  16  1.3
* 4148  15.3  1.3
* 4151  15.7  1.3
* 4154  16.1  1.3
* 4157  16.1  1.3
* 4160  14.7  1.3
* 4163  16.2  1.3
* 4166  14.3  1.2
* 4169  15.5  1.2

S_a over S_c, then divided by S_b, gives 0.249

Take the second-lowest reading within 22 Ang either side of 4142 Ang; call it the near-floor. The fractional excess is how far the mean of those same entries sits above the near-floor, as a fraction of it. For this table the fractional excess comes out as 0.10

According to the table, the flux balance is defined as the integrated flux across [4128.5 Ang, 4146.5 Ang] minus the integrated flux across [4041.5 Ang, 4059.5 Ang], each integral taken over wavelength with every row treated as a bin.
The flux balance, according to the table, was 35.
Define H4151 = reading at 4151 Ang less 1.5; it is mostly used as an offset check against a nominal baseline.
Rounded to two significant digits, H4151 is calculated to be 14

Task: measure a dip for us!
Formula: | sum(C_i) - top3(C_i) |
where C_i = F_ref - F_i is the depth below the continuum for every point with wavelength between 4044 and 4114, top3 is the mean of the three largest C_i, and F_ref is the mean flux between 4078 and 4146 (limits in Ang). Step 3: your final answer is 17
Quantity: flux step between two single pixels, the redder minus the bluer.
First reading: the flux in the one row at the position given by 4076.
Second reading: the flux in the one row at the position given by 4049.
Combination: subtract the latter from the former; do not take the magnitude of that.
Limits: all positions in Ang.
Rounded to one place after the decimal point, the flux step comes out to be -1.6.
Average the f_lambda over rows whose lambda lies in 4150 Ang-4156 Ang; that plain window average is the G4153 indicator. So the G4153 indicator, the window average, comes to 15.9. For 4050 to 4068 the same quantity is 14.7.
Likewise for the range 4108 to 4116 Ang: 16.5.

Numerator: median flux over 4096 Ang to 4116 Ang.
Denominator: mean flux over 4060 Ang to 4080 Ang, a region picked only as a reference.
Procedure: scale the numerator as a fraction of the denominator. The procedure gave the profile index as 1.00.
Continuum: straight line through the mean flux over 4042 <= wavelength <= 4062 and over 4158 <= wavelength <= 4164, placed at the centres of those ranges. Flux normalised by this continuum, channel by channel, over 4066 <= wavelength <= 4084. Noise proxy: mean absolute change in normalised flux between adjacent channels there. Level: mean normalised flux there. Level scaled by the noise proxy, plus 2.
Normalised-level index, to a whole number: 11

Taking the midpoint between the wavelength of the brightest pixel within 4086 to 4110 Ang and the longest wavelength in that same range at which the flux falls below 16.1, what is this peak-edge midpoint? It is 4100.0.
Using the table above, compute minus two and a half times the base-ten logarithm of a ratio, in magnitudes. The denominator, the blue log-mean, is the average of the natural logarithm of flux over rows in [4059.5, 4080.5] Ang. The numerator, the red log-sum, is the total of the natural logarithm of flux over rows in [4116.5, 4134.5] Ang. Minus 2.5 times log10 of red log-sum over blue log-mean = -2.0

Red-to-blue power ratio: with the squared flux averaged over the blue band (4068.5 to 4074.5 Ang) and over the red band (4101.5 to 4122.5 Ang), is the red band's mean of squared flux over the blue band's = 1.08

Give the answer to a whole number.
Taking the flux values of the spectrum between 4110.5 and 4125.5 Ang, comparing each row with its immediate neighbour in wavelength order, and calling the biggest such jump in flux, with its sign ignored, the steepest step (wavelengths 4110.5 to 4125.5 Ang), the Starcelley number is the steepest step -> 2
